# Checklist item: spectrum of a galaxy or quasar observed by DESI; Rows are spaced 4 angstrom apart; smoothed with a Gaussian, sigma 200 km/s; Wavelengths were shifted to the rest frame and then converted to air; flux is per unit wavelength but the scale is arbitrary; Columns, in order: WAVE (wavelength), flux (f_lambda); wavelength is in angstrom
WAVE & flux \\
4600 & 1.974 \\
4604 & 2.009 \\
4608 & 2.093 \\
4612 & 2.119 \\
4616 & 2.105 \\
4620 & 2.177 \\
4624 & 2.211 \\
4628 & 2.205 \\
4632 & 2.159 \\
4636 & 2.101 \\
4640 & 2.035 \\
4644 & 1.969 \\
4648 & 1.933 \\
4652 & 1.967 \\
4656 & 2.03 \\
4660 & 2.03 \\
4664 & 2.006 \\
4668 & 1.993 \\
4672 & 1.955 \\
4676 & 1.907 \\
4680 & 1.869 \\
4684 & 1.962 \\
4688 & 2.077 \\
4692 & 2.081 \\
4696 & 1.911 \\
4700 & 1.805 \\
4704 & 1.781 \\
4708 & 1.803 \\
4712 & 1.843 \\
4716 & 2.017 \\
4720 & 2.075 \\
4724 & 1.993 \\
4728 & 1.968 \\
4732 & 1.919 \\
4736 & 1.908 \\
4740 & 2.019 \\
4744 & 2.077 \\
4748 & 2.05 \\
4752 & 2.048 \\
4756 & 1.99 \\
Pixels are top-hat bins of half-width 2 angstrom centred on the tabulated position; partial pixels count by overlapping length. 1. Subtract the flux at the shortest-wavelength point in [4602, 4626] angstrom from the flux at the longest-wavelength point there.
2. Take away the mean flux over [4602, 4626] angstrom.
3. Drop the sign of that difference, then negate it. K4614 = -1.92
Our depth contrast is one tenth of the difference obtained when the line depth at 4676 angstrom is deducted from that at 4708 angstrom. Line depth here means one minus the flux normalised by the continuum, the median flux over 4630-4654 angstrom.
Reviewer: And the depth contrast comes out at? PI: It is 0.005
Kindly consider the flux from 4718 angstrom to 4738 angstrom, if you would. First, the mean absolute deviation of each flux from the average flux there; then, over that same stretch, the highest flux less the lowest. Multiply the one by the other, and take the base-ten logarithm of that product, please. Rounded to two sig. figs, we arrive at -2.1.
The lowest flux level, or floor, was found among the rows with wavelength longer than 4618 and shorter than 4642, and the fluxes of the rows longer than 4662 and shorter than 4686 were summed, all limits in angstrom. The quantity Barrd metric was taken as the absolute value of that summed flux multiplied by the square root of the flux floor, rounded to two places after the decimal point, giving 16.68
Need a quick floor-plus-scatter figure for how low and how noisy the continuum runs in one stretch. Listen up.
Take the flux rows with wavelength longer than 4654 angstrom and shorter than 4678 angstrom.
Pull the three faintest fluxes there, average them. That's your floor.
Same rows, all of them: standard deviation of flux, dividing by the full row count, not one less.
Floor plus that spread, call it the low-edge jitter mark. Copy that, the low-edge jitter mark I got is 2.00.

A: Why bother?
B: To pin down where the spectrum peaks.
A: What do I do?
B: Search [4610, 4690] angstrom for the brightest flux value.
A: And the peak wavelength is 4624 angstrom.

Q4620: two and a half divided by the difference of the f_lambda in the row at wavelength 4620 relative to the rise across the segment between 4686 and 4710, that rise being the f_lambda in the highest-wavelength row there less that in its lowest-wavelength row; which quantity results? 1.02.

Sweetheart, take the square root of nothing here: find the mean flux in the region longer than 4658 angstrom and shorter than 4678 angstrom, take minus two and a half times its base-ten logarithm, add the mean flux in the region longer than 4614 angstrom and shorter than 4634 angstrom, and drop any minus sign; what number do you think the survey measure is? 1.43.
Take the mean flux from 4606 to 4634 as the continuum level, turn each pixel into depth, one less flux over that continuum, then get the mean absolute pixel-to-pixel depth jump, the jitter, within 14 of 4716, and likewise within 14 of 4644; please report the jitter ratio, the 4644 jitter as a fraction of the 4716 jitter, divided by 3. 0.27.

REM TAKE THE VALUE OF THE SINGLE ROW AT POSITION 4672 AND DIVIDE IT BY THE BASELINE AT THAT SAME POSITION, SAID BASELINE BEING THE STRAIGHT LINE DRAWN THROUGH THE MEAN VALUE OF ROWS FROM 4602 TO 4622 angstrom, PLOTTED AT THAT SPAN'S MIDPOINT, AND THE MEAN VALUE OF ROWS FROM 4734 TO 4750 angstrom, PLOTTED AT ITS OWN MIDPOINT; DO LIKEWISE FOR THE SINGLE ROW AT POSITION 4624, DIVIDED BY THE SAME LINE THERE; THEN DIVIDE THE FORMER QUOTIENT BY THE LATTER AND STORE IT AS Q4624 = 0.898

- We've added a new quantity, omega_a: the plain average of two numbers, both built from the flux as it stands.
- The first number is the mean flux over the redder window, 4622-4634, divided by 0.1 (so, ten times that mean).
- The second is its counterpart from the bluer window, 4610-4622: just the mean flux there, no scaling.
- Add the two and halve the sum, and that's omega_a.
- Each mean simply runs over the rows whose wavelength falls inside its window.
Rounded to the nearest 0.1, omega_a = 12.0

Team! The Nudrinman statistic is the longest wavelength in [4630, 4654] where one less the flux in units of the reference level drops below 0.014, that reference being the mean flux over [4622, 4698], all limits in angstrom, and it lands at 4640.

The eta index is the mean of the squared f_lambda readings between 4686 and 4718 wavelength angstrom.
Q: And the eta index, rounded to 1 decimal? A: 3.7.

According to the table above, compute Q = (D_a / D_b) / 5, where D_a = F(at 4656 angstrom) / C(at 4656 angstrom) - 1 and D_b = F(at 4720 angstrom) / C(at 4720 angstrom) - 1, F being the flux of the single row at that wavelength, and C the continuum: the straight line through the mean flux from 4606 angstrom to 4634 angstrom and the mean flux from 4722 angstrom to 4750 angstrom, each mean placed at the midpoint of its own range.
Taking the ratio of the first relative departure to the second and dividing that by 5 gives -0.22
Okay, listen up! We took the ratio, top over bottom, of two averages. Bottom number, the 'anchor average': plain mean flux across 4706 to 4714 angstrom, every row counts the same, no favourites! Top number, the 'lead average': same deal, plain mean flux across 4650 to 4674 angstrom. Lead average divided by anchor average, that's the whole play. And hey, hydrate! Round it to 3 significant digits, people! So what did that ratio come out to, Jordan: 1.10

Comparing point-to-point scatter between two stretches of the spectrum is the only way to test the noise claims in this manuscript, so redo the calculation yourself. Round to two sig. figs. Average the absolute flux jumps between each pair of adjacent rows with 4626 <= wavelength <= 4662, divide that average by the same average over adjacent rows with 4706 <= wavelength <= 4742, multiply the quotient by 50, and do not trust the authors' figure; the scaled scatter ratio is 34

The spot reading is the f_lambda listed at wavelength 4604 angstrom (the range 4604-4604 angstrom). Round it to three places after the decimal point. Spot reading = 2.009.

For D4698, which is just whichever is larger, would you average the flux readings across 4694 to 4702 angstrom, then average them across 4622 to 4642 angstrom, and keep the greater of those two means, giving 2.14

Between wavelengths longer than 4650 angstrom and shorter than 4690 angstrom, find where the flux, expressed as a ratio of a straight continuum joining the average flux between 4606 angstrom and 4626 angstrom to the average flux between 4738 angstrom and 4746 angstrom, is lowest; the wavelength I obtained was 4680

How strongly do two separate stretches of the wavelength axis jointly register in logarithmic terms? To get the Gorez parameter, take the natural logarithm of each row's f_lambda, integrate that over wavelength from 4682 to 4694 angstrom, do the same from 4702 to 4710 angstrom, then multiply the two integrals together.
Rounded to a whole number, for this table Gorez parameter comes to 40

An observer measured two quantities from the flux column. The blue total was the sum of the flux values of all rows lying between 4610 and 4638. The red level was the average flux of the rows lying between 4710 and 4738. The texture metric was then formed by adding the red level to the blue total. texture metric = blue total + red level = 17.0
